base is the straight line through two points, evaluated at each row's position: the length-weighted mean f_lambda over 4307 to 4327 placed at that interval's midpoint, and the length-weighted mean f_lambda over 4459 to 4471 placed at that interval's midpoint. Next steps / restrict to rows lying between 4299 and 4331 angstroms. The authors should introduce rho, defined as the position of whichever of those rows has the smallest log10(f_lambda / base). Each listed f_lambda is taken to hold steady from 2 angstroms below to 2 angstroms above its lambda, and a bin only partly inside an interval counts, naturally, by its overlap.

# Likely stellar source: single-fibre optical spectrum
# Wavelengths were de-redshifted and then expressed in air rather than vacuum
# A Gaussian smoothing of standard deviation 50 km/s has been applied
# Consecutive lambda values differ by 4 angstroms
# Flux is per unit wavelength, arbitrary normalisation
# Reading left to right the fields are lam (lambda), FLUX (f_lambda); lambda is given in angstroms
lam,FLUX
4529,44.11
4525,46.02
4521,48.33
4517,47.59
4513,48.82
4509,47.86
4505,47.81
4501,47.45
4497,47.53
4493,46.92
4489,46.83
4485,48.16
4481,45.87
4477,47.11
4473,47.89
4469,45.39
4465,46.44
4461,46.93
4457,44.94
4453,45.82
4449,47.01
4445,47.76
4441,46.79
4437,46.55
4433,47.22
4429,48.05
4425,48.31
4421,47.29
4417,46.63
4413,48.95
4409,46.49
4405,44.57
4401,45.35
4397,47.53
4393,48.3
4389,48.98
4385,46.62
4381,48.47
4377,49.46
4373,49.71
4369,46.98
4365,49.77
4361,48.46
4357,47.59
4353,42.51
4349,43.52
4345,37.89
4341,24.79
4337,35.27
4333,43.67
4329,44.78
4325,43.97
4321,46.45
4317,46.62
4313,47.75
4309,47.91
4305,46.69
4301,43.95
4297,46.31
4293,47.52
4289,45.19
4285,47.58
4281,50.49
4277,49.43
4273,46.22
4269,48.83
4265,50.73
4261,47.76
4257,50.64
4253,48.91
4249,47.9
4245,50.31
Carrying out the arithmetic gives 4301 angstroms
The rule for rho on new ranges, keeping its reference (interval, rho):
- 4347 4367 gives 4353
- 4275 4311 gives 4301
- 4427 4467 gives 4457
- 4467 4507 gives 4469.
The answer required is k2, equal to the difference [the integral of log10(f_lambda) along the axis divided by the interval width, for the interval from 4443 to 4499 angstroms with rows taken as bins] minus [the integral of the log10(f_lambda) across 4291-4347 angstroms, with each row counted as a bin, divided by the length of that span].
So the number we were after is 0.041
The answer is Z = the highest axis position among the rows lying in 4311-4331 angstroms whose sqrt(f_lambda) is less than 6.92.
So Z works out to 4329 angstroms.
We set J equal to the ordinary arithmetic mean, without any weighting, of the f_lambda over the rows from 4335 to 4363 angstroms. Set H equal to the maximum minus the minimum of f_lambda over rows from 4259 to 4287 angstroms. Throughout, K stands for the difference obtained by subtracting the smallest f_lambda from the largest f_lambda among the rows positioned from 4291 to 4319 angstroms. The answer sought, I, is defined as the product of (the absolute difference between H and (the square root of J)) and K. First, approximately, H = 5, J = 40.0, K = 4.0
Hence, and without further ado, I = 7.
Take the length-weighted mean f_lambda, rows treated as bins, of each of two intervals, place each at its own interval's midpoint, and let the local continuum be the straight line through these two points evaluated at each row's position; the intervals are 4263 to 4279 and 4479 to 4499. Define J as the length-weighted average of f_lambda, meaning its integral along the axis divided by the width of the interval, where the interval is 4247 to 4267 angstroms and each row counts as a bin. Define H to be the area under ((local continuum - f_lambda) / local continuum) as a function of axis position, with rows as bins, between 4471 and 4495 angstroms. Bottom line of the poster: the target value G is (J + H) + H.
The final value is 49.2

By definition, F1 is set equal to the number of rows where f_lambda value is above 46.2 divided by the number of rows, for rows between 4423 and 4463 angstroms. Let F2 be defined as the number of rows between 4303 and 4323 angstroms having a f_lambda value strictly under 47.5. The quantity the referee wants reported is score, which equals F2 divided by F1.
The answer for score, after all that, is 4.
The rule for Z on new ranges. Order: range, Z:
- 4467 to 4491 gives 4489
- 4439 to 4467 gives 4465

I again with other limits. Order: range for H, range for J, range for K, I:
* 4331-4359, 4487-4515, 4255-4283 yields 72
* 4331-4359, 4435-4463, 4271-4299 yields 85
